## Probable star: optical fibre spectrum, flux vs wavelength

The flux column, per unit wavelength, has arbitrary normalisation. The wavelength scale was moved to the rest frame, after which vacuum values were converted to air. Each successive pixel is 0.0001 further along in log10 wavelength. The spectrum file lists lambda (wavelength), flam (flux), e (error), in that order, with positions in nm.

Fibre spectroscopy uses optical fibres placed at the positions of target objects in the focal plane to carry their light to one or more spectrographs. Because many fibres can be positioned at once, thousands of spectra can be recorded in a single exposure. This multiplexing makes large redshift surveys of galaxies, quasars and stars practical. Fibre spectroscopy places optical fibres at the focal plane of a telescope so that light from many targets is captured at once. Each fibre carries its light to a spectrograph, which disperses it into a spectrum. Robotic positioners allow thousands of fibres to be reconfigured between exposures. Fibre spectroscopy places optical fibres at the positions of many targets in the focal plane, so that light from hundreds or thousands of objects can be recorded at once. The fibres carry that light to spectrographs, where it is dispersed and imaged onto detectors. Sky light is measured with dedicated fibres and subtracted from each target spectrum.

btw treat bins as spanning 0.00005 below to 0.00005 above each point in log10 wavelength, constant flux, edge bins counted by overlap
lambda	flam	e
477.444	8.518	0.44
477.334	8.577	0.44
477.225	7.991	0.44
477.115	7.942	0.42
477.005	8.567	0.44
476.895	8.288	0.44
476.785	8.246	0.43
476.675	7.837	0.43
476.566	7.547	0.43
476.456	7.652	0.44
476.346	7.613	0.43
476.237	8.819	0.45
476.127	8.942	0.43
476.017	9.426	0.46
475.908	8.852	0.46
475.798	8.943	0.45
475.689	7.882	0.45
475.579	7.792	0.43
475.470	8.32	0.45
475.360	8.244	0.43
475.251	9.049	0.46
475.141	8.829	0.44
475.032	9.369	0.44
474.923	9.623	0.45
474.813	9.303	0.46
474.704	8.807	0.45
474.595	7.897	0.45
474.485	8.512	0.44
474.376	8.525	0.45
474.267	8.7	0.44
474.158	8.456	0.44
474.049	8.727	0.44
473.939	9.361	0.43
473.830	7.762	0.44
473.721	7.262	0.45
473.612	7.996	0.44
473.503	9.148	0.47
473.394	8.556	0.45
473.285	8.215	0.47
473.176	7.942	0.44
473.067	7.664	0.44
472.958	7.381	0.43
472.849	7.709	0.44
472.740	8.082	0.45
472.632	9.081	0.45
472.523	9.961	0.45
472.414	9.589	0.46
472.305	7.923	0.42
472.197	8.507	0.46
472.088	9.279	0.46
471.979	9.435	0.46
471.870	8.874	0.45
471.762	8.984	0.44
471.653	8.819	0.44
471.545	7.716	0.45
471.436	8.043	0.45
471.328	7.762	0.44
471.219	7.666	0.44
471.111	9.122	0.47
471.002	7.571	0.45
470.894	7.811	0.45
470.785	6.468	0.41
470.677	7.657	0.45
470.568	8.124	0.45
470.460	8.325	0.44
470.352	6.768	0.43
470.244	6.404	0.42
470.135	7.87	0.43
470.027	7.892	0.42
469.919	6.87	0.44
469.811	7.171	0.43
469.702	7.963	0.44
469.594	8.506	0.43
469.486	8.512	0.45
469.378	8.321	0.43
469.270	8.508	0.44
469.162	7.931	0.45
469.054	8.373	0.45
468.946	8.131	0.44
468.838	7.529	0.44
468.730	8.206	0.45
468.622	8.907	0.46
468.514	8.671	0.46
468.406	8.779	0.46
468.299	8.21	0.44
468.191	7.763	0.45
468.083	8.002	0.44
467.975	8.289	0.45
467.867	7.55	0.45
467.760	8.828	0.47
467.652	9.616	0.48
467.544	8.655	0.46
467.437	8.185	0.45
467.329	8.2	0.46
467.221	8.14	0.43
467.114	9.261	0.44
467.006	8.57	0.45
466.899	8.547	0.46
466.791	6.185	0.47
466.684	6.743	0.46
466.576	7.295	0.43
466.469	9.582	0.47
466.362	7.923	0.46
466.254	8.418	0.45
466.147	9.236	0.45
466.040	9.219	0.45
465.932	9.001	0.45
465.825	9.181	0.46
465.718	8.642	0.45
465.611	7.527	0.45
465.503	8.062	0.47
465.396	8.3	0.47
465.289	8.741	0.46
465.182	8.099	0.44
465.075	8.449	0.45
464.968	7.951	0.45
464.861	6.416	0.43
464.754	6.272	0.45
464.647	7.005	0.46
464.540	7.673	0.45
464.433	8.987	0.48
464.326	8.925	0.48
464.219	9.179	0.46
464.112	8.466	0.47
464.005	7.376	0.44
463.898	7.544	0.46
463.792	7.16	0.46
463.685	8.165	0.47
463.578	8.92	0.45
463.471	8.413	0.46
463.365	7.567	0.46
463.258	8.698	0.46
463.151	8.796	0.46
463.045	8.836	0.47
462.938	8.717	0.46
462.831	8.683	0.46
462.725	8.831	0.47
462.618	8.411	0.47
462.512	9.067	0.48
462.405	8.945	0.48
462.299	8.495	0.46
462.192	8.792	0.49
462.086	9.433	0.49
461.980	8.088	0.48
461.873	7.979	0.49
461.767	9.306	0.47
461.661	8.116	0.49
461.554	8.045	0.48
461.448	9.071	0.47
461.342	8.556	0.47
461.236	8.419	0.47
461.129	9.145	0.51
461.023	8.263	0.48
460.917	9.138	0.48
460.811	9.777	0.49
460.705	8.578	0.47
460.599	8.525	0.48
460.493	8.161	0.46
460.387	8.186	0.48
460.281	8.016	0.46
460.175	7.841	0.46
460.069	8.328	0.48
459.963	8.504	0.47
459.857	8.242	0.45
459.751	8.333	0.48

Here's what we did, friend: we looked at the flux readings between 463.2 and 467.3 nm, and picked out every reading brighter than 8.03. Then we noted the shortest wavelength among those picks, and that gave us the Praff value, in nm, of 463.258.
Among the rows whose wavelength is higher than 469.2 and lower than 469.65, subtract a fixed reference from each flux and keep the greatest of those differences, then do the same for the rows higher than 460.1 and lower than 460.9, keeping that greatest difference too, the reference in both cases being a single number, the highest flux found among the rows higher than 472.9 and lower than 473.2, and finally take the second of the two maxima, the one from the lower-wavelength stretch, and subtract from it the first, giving 1.3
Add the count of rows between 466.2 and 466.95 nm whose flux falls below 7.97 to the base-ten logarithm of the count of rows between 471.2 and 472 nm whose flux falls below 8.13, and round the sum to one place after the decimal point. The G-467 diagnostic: 4.6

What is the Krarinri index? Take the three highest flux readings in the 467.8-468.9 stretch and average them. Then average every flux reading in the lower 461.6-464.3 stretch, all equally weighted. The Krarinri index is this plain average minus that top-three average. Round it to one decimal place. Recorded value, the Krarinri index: -0.3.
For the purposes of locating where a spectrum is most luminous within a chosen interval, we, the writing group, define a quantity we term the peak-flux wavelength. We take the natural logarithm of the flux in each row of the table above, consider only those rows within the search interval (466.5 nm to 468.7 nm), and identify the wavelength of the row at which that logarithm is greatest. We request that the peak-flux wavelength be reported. 467.652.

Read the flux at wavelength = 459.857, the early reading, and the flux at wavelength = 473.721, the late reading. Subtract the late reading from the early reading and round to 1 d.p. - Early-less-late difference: 1.0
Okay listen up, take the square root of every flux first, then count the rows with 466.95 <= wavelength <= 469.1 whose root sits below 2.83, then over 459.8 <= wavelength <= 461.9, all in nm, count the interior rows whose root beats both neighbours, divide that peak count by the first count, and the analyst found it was 1.50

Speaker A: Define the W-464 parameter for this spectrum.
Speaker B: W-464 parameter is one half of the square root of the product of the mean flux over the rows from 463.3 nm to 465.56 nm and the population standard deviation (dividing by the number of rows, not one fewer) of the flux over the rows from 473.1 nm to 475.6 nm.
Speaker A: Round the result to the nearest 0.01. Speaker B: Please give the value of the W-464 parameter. 1.09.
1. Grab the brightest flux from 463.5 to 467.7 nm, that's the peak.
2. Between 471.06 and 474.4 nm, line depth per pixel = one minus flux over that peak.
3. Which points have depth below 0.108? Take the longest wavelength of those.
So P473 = 474.267 nm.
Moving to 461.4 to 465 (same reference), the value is 464.433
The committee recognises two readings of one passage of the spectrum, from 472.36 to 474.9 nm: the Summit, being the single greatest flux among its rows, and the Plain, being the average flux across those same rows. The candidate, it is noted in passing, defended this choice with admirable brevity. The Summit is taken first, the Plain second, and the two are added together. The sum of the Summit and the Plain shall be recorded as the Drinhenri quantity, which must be 18.4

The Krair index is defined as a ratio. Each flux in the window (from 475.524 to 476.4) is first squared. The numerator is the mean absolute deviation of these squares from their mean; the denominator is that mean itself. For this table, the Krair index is 0.13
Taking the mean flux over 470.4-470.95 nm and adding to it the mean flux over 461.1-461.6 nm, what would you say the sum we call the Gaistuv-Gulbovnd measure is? 16.3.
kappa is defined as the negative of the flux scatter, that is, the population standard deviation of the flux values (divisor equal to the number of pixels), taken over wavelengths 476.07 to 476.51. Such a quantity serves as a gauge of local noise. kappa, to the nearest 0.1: -0.6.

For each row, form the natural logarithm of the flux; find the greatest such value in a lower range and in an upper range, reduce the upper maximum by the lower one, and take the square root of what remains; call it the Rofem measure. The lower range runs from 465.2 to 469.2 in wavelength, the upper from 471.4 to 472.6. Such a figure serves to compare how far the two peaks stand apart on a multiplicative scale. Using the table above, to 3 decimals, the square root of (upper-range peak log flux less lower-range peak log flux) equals 0.188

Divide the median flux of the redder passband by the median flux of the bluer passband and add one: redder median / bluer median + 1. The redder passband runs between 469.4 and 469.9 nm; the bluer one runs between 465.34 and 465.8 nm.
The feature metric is 2.01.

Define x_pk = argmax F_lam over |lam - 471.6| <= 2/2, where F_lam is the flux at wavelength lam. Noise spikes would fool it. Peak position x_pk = 472.523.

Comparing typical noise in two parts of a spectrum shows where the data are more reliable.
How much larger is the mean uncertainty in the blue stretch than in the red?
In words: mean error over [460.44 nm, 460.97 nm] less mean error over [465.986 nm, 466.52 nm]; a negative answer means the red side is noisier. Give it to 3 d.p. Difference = 0.020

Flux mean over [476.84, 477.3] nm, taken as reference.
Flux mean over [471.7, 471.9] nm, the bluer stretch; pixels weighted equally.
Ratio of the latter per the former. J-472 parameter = 1.09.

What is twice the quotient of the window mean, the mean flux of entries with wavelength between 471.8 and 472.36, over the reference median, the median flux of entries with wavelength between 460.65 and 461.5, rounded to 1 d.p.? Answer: 2.0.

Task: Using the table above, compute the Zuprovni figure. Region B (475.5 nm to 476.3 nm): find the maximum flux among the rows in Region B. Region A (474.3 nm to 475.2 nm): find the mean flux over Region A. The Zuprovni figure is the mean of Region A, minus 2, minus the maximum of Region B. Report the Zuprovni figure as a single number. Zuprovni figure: -2.57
